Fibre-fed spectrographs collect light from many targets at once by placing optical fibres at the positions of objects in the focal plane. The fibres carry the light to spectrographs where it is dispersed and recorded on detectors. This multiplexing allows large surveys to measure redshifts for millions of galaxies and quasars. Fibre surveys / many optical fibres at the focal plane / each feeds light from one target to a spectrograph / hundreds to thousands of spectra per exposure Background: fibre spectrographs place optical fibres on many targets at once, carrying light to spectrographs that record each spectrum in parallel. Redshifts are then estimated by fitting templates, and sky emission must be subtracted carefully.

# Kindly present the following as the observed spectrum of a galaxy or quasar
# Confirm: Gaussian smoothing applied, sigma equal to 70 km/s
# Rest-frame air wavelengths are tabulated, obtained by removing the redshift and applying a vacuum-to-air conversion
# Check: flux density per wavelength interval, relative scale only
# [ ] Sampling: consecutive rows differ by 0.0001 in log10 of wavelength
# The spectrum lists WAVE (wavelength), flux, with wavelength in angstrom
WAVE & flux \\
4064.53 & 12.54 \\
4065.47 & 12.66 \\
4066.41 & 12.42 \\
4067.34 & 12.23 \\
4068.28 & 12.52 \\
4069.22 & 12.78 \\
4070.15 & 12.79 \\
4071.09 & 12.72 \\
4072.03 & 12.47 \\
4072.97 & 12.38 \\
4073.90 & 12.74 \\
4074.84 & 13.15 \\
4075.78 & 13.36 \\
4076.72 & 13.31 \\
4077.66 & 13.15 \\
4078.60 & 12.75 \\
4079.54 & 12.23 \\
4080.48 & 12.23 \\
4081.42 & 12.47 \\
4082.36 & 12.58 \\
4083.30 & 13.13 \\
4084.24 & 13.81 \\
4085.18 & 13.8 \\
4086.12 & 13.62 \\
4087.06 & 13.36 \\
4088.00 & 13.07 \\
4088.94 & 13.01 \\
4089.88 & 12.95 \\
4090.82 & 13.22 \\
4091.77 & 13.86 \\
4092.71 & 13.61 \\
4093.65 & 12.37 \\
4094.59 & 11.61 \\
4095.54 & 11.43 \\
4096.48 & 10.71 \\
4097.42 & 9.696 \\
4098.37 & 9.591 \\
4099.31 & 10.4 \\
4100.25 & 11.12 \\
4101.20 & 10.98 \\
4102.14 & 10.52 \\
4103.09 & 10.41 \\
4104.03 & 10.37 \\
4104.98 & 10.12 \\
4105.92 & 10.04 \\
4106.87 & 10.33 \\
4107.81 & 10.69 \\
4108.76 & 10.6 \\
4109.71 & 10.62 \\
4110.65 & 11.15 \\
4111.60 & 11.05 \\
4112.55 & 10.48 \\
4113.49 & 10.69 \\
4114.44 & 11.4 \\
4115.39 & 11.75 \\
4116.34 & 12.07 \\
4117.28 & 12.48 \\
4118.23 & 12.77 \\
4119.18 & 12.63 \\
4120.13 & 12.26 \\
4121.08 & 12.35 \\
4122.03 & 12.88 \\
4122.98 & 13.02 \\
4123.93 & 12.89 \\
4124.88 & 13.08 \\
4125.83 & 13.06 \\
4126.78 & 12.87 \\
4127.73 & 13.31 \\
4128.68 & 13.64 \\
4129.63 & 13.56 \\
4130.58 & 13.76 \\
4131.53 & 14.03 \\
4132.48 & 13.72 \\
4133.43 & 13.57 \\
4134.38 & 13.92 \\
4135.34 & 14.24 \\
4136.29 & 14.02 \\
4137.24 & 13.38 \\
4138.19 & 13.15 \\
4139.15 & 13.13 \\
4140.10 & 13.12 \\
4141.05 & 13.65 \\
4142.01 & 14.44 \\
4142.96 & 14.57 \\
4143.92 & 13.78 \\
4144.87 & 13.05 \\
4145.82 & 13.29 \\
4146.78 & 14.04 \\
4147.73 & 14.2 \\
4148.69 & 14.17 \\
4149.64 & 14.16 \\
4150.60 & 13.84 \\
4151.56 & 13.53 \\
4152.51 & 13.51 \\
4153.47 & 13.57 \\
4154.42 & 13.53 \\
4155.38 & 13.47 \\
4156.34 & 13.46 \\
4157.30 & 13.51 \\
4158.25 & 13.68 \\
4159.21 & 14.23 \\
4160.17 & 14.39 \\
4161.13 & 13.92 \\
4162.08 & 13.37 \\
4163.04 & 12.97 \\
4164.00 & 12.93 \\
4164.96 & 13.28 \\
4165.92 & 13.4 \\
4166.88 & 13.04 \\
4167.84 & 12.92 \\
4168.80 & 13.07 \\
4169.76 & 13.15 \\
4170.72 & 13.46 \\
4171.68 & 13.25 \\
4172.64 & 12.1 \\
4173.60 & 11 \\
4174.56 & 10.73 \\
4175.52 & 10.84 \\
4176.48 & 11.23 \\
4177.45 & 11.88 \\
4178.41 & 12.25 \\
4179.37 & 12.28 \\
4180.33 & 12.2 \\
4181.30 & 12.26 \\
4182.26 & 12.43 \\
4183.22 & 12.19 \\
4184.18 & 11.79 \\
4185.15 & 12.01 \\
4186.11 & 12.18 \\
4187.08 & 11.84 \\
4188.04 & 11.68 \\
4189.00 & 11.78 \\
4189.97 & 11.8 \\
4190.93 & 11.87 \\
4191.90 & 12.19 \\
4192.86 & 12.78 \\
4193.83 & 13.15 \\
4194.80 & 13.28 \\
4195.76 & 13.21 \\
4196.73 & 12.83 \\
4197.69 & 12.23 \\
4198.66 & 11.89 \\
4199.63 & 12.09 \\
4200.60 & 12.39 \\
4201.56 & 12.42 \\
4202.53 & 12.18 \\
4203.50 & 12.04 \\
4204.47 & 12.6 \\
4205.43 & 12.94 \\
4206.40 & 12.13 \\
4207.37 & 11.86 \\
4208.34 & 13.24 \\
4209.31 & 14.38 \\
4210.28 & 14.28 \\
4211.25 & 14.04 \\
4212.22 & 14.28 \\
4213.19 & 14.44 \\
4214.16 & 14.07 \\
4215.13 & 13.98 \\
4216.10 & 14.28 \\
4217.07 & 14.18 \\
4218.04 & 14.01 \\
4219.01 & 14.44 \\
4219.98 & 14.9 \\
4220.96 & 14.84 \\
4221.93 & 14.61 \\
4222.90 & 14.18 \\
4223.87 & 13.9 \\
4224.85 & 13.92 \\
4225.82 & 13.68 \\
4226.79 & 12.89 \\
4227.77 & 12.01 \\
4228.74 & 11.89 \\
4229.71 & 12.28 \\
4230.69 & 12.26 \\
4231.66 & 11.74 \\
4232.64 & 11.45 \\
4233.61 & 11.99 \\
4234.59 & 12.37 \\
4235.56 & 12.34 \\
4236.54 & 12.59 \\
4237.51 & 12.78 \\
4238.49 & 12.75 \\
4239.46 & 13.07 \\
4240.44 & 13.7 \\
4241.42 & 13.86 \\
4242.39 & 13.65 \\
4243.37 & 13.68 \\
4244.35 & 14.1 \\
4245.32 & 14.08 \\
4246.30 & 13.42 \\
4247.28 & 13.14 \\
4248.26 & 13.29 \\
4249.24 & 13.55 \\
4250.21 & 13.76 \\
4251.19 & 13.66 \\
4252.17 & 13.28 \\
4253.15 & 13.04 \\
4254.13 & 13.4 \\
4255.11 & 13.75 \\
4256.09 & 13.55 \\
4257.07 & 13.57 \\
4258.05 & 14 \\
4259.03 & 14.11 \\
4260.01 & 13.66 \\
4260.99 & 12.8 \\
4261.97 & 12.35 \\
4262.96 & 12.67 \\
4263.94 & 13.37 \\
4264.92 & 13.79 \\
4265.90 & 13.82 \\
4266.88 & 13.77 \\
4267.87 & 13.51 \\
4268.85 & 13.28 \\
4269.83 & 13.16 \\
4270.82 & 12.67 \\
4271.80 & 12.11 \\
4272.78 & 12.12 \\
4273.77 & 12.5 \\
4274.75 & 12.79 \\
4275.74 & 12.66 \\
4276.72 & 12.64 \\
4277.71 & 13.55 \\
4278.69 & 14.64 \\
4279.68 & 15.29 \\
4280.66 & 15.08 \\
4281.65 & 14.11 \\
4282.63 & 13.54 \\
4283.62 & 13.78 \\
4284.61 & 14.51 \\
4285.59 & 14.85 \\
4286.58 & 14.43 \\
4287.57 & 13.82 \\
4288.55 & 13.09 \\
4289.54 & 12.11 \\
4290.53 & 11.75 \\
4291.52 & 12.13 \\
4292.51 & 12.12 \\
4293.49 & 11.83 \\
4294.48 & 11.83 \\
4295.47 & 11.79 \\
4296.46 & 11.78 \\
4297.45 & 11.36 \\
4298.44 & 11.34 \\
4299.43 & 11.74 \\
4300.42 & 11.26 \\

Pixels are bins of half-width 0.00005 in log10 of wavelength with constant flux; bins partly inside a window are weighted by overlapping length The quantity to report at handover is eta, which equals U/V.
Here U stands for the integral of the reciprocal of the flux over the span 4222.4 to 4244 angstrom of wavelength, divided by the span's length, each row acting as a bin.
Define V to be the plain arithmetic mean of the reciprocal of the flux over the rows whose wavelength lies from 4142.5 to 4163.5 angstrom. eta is 1.07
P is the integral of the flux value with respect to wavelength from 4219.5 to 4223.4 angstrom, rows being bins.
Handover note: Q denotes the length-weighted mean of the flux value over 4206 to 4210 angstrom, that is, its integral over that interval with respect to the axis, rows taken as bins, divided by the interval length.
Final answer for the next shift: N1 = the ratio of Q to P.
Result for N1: 0.23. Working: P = 57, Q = 13.0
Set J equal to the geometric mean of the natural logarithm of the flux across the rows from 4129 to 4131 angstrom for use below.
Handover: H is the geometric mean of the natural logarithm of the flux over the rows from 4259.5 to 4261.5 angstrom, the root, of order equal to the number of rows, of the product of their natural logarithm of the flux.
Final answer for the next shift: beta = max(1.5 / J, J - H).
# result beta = 0.574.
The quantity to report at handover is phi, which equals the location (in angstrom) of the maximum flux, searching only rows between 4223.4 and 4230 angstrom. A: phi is 4224.85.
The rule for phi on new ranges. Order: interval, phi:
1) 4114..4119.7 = 4118.23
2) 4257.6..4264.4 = 4259.03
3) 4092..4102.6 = 4092.71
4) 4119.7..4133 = 4131.53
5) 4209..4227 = 4219.98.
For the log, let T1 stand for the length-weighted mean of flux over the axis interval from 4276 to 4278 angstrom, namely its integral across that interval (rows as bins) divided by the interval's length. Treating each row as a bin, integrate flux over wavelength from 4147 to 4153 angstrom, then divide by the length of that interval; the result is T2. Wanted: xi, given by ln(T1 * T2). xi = 5.20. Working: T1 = 13.0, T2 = 13.9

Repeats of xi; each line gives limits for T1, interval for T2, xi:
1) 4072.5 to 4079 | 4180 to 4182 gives 5.07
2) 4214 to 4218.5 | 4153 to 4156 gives 5.25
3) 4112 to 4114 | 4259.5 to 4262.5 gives 4.92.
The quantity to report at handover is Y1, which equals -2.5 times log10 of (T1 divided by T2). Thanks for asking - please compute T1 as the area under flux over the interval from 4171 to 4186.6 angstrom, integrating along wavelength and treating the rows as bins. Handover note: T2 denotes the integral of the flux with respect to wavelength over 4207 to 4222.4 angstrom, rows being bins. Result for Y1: 0.17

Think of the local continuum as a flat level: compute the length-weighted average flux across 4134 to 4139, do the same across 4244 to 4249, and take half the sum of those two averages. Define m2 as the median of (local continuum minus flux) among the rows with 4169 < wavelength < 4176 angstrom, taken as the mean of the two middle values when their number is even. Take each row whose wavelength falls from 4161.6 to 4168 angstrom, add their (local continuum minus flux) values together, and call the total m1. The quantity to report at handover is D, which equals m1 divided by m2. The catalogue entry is 2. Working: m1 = 4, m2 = 1.53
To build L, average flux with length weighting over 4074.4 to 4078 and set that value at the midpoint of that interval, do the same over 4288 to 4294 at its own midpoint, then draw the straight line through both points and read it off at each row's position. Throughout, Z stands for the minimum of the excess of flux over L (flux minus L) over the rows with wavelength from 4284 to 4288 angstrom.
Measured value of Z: 1.6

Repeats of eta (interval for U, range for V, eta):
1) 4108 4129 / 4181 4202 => 1.02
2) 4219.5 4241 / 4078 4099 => 0.96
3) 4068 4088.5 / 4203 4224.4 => 1.06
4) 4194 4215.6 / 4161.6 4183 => 0.96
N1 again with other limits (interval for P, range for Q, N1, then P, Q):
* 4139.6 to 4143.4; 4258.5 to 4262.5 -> 0.25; 53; 13.2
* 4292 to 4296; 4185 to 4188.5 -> 0.25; 48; 11.9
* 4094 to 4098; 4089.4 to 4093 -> 0.31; 43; 13.4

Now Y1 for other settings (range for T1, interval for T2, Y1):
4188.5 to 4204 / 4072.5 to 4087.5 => 0.02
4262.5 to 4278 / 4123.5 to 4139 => 0.04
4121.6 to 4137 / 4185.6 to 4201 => -0.10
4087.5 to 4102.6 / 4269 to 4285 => 0.21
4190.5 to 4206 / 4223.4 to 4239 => 0.01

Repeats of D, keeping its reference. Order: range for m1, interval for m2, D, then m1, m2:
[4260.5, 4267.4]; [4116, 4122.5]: 2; 3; 1.15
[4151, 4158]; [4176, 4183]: 1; 1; 1.38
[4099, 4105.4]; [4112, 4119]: 11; 22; 1.88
